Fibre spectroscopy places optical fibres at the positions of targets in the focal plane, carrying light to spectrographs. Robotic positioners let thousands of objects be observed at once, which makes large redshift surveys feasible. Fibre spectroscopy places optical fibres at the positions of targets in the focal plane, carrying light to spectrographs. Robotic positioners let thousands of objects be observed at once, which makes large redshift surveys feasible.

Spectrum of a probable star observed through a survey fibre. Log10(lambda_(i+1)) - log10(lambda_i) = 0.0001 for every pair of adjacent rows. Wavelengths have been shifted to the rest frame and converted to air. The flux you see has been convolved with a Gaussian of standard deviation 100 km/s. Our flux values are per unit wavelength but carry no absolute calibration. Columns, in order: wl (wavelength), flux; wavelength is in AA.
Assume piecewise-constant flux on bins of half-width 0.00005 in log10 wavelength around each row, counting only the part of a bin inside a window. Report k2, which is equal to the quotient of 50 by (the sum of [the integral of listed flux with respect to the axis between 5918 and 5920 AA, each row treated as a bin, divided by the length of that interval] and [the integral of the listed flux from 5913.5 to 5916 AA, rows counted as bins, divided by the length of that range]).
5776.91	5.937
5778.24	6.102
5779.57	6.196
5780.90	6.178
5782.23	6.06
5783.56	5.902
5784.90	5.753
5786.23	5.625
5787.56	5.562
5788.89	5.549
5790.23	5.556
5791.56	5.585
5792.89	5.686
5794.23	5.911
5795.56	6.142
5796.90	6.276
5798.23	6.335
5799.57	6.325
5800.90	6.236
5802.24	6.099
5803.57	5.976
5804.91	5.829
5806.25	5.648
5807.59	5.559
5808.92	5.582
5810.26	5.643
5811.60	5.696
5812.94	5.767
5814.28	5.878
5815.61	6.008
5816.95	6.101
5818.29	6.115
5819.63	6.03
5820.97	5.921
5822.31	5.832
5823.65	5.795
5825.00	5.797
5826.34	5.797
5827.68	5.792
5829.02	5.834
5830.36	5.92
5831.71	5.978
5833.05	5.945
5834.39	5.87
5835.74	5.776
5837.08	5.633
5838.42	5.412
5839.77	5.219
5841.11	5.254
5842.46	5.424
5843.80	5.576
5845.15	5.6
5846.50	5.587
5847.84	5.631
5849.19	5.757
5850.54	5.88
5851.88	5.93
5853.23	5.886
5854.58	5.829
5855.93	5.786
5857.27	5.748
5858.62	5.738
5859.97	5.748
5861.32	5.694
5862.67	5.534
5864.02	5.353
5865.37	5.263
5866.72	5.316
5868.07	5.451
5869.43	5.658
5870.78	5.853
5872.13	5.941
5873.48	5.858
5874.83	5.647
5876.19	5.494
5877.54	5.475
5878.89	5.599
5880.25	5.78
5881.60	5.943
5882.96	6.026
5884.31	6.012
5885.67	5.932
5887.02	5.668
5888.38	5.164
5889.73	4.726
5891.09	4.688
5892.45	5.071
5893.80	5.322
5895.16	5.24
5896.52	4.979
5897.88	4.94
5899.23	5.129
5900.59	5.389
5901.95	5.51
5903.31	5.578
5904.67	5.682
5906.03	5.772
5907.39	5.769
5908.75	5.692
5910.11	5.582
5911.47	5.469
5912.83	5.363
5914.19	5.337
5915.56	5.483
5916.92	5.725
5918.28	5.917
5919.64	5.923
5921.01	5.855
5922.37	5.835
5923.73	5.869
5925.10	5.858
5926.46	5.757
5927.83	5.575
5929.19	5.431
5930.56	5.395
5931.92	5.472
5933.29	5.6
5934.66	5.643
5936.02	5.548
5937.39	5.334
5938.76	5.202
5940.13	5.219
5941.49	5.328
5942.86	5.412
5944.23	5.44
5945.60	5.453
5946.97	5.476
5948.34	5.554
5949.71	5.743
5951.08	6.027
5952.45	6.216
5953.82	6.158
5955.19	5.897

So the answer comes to 4.42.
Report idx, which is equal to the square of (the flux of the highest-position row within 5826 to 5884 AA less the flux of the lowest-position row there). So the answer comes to 0.05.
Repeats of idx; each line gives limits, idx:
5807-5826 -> 0.06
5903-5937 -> 0.00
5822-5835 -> 0.00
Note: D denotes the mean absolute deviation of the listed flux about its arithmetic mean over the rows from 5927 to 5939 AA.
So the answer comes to 0.11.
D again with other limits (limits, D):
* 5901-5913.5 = 0.11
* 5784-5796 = 0.15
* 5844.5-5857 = 0.11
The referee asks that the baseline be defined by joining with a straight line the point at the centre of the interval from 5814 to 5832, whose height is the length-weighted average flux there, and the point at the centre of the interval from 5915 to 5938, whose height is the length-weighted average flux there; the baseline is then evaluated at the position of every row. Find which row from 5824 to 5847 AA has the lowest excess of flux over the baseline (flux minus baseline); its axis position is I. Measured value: 5839.77 AA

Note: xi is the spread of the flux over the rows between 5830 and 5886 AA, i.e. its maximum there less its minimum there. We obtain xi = 0.8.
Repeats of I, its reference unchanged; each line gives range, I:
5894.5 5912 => 5897.88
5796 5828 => 5807.59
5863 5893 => 5891.09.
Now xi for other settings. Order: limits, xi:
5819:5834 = 0.2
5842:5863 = 0.5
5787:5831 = 0.8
